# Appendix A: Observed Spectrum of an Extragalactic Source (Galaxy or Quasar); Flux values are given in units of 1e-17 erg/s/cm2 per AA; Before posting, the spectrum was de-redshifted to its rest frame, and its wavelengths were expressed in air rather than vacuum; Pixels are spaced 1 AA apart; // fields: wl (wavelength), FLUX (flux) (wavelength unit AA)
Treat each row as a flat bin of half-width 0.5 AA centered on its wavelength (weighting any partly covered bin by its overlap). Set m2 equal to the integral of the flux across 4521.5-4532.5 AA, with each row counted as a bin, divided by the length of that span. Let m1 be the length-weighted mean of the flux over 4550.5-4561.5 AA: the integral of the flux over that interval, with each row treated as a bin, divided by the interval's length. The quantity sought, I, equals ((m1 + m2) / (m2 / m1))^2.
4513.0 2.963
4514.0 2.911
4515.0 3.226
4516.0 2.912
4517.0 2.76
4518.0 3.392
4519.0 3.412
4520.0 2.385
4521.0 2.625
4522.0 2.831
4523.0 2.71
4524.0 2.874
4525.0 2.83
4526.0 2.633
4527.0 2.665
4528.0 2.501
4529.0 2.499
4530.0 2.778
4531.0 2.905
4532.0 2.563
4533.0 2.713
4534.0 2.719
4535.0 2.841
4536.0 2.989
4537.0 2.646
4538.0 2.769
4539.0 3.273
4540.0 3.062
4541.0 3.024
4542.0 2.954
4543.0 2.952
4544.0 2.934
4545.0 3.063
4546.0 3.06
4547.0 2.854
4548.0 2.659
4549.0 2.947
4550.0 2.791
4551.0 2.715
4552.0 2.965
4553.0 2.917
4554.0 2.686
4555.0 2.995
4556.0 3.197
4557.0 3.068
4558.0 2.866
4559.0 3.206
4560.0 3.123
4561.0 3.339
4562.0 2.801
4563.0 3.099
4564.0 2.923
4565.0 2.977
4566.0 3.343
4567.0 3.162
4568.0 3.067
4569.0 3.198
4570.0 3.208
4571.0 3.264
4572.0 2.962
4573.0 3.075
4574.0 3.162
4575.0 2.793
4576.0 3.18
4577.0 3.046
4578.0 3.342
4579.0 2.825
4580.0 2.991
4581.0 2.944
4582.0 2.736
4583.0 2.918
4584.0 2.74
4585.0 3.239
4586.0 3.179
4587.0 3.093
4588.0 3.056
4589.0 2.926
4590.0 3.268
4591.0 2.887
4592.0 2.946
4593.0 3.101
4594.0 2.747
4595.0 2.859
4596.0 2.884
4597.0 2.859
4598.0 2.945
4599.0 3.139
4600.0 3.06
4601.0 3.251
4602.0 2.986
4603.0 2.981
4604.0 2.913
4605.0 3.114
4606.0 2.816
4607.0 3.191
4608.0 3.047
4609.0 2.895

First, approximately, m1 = 3.01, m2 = 2.71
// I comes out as 40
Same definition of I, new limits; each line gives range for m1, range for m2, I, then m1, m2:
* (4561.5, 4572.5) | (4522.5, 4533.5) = 44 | 3.09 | 2.70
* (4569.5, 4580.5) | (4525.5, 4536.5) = 43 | 3.08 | 2.71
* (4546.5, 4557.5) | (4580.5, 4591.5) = 32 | 2.89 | 3.00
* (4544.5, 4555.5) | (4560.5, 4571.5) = 31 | 2.88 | 3.13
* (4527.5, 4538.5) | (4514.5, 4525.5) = 28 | 2.72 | 2.91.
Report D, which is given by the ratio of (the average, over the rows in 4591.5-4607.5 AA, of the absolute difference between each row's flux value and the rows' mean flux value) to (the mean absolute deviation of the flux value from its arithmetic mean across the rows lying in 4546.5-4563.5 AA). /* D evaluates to 0.7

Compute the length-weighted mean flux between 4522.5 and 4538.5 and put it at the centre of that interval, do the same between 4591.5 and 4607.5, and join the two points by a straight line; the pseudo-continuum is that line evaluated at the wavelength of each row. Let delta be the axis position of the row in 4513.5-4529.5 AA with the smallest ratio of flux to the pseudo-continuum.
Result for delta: 4520.0 AA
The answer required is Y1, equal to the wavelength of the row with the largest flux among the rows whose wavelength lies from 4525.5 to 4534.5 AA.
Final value 4531.0 AA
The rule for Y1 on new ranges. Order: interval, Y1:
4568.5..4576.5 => 4571.0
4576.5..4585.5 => 4578.0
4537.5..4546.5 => 4539.0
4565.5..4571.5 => 4566.0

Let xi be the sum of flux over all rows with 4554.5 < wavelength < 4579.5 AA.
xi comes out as 77.2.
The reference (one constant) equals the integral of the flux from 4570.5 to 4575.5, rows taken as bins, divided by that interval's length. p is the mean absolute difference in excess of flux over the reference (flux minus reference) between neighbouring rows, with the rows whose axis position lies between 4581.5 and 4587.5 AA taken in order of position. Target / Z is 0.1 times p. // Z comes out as 0.020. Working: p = 0.20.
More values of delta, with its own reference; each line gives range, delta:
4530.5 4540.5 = 4532.0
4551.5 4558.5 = 4554.0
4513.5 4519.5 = 4517.0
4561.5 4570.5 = 4562.0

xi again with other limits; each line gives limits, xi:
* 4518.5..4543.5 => 70.2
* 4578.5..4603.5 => 74.6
